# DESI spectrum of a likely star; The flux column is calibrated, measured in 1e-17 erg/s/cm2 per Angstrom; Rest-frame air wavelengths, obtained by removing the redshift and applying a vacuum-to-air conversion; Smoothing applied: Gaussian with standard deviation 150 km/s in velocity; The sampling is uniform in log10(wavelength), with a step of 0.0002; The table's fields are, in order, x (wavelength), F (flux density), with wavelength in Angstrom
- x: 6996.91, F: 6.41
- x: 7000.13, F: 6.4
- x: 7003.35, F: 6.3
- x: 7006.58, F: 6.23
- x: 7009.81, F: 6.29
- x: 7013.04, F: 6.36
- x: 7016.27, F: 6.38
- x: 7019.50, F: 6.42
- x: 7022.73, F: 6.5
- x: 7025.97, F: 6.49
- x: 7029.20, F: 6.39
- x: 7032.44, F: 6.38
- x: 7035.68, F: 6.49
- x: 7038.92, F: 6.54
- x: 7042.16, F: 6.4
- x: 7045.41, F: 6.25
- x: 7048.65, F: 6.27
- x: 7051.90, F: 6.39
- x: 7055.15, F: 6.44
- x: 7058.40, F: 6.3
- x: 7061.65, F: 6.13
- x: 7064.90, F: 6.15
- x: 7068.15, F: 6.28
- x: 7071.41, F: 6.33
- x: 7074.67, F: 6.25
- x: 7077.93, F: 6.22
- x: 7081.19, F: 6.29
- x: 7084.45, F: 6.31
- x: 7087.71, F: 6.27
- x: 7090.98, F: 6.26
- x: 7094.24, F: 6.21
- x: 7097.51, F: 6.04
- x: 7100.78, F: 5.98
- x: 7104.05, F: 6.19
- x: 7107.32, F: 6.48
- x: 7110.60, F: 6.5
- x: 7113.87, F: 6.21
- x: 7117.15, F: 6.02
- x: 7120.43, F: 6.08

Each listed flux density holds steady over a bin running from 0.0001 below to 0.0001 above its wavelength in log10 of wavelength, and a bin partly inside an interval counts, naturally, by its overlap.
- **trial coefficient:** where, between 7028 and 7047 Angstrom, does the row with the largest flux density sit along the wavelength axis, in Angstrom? 7038.92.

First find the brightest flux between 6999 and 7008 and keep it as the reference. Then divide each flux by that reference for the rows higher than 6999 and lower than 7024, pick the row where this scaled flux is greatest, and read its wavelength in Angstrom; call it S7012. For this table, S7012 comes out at 7022.73 Angstrom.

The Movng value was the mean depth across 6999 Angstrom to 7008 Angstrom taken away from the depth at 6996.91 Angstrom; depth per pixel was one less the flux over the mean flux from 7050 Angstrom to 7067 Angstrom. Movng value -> -0.016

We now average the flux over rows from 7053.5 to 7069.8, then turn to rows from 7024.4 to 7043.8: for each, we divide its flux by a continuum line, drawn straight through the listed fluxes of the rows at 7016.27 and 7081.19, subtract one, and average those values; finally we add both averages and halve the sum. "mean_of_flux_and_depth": 3.14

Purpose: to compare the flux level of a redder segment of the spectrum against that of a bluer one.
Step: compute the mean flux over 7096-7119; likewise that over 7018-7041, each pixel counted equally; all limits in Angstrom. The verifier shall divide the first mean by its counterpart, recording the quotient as 0.960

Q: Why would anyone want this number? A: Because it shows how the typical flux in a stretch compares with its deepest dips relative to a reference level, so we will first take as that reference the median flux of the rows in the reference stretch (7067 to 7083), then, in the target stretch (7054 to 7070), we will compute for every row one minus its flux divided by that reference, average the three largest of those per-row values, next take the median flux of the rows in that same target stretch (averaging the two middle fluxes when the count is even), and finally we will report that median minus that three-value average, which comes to 6.27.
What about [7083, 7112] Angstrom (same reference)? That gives 6.23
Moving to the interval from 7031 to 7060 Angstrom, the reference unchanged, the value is 6.39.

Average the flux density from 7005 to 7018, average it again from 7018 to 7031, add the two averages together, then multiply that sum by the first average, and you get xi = 80.6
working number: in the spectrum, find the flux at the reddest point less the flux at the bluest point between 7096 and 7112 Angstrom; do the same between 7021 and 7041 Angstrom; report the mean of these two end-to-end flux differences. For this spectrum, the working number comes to 0.25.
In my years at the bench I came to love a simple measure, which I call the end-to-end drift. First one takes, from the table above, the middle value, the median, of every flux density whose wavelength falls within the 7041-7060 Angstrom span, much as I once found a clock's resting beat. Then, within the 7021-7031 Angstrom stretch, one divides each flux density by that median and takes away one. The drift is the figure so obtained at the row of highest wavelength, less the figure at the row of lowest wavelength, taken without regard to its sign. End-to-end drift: 0.017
